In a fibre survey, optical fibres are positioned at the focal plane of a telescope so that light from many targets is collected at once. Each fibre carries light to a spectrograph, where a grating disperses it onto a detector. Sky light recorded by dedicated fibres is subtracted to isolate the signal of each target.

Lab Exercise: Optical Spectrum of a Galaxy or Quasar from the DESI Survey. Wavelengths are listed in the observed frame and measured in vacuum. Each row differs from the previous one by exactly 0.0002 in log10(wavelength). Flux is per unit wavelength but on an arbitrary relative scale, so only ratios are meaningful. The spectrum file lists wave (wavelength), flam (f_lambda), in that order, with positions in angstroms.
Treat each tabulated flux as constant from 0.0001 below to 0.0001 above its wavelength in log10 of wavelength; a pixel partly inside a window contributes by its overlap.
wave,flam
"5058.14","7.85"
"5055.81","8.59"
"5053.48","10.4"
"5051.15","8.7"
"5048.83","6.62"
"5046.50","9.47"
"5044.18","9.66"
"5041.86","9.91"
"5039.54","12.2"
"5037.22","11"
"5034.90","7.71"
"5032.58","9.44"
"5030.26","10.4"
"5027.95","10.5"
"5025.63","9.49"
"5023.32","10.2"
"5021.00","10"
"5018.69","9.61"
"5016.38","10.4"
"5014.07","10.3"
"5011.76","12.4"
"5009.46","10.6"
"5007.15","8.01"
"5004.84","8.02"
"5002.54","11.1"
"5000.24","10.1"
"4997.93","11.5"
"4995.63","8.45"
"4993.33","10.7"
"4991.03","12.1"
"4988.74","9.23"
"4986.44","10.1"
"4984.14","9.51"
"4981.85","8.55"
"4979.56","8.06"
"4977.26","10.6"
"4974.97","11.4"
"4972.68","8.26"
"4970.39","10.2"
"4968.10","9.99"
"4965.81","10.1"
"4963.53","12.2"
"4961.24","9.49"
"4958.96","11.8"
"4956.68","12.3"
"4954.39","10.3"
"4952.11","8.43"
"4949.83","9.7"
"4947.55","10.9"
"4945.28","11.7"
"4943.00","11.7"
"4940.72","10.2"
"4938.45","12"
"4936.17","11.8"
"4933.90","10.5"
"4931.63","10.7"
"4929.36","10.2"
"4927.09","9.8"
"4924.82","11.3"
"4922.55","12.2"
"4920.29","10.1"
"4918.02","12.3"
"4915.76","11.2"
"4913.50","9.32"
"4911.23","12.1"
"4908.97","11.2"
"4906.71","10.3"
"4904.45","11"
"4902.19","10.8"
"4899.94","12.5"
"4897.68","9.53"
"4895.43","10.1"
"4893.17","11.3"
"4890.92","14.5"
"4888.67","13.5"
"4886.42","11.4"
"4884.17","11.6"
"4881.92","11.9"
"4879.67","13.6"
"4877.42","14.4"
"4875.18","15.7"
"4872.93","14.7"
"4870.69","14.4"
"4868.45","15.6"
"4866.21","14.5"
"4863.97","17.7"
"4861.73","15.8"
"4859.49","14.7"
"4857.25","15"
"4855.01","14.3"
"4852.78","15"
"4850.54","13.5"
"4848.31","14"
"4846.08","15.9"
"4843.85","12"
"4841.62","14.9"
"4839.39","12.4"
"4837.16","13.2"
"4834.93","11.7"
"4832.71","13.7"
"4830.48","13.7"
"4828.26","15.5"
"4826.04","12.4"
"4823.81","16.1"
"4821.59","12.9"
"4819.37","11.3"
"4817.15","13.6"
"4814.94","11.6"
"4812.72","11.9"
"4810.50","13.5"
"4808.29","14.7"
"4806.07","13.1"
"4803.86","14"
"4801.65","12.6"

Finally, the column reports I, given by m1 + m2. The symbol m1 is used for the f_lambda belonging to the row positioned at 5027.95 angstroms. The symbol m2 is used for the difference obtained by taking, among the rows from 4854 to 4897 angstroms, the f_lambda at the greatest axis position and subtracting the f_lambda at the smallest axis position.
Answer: 6.3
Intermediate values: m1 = 10.5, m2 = -4.2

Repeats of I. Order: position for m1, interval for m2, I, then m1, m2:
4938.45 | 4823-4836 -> 7.6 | 12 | -4.4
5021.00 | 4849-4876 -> 12.2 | 10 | 2.2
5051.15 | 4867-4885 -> 4.7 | 8.7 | -4.0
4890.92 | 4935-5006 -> 10.7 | 14.5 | -3.8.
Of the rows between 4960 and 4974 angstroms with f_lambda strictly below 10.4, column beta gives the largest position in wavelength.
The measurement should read 4972.68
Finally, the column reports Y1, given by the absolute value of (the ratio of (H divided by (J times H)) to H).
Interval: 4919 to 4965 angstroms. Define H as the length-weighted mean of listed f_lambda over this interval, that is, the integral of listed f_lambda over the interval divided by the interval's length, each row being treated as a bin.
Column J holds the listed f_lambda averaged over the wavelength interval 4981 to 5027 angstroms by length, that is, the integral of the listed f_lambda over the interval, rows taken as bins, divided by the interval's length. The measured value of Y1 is 0.0092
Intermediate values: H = 10.9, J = 10.0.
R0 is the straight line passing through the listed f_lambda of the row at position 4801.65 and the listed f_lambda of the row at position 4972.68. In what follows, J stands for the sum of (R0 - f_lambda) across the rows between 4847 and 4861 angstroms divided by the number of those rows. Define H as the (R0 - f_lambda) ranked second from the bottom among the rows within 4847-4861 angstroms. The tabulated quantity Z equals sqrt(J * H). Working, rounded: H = -3.70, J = -3.14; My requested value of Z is 3.4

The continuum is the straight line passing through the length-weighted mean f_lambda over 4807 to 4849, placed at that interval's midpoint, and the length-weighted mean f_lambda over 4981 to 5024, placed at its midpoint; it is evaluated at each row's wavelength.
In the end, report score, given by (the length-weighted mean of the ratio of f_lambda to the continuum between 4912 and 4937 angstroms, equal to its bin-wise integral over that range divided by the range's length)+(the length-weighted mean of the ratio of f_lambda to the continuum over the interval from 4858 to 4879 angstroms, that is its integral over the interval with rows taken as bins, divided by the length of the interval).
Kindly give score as 2.15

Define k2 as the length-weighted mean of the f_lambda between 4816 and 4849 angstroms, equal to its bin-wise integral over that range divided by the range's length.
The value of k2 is 13.5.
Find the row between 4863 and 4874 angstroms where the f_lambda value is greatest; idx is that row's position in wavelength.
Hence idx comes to 4863.97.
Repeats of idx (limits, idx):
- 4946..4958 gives 4956.68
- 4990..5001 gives 4991.03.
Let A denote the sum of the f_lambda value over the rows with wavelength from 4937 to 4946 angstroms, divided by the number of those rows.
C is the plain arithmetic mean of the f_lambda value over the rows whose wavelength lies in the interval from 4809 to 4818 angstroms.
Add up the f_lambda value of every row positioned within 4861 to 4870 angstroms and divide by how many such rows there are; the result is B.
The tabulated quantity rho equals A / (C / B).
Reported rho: 14.3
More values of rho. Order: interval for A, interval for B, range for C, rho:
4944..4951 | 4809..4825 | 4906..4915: 13.0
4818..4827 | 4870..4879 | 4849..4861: 13.4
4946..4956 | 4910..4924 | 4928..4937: 10.2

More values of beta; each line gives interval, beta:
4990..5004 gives 5000.24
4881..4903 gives 4897.68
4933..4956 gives 4954.39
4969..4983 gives 4981.85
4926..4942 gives 4940.72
